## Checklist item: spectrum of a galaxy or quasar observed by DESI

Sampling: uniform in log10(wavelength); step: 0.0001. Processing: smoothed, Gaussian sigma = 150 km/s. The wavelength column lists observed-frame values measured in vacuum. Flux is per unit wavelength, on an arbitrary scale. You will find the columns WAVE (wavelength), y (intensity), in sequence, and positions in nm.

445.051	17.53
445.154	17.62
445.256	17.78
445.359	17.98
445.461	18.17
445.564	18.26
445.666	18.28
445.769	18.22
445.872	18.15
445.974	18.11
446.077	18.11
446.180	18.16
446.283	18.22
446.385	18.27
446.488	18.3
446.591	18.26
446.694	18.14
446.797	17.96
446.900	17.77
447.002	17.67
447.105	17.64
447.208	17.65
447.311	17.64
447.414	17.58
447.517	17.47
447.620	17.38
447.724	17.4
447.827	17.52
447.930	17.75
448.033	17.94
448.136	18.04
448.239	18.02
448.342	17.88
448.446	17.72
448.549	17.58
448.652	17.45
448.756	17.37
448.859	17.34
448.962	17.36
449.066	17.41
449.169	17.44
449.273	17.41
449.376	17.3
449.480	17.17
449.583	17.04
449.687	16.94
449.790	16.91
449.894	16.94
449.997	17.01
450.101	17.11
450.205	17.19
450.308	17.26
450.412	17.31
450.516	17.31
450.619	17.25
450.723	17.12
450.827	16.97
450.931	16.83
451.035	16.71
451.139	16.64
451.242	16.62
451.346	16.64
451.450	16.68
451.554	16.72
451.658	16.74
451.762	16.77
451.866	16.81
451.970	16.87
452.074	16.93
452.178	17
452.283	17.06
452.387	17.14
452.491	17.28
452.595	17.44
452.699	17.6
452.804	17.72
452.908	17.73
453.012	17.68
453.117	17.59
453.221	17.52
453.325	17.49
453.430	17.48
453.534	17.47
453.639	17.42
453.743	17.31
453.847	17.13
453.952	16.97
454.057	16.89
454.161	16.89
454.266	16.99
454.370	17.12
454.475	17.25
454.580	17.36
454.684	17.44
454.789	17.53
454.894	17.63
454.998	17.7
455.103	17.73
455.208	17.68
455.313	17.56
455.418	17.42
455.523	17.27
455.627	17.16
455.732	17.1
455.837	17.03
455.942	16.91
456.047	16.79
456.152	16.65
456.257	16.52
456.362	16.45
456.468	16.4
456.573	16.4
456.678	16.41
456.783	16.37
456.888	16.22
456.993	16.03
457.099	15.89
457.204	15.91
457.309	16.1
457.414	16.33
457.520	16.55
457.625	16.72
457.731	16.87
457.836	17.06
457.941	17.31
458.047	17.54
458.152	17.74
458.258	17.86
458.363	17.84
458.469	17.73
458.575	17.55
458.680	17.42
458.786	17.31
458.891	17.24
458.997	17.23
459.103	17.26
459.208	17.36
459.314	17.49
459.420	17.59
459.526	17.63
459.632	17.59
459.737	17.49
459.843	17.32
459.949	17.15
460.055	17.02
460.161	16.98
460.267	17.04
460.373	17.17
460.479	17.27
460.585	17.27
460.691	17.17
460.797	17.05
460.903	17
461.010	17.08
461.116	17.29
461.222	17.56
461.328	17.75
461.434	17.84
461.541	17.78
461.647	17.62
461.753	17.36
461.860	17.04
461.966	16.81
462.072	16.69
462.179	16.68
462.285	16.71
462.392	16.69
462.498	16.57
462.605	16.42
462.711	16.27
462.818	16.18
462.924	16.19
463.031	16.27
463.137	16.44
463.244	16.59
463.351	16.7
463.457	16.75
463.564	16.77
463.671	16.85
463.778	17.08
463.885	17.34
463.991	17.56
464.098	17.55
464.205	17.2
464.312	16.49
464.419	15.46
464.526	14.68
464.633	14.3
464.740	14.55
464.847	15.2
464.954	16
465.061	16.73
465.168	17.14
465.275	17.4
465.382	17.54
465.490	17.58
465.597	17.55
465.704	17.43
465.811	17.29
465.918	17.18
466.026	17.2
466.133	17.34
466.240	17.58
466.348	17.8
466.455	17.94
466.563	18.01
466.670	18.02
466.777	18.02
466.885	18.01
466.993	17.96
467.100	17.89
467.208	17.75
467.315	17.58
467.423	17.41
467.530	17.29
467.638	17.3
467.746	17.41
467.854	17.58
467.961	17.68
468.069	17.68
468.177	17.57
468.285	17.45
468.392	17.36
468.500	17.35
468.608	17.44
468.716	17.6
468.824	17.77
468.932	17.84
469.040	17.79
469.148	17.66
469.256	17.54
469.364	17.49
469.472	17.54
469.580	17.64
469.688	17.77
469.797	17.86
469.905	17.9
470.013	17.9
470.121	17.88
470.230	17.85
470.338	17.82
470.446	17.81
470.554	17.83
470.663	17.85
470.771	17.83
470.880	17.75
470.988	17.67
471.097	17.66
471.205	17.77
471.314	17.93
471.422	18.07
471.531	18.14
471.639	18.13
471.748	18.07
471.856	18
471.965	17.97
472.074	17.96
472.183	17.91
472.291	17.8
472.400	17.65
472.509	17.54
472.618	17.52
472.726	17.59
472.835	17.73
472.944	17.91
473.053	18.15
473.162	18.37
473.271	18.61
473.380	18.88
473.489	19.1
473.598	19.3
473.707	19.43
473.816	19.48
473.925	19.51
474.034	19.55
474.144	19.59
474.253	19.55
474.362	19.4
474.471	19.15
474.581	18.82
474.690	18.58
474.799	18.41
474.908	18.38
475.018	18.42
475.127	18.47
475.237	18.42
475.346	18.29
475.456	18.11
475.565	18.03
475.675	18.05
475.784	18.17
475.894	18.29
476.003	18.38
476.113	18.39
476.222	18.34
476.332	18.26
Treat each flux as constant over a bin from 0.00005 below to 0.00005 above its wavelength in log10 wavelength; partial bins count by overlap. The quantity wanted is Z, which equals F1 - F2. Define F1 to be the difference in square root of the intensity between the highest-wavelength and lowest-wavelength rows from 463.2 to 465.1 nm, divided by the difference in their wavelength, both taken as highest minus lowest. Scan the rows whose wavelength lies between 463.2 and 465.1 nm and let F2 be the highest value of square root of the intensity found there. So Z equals -4.18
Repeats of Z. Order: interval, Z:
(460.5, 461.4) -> -4.14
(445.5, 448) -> -4.30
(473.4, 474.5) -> -4.42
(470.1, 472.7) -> -4.28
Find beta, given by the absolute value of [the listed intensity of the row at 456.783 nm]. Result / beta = 16.4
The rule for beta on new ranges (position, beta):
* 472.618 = 17.5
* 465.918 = 17.2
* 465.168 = 17.1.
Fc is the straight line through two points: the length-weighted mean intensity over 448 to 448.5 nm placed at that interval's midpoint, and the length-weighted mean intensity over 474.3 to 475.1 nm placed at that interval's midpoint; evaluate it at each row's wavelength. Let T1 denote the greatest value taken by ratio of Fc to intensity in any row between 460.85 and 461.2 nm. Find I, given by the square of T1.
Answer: 1.16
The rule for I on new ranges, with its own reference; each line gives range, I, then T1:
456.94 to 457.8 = 1.31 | 1.15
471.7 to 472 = 1.08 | 1.04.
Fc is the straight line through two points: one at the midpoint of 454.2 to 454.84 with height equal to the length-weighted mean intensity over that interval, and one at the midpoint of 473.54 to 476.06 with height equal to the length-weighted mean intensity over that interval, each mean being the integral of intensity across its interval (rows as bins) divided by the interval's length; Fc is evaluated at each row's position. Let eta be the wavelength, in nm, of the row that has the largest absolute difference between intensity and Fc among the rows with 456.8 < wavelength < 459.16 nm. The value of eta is 457.099 nm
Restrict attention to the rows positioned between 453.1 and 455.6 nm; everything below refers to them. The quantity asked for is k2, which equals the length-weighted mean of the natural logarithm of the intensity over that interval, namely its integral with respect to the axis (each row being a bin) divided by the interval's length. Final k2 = 2.86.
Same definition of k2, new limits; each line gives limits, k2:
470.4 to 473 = 2.88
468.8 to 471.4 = 2.88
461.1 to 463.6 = 2.83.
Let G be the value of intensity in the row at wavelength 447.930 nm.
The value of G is 17.75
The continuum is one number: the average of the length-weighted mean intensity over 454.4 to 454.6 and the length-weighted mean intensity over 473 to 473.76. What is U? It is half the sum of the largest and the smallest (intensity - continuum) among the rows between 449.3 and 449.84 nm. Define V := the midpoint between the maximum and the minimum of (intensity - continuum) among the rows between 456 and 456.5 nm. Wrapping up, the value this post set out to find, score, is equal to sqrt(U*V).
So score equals 1.15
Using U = -0.9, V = -1.43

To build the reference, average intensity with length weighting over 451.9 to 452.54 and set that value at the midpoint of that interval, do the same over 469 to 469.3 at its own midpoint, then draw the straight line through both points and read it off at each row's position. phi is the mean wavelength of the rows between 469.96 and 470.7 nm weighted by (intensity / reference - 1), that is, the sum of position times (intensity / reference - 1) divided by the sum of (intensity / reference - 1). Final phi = 470.29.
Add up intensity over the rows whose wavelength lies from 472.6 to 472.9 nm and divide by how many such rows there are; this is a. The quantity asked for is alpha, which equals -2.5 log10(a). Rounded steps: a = 17.6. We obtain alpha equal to -3.11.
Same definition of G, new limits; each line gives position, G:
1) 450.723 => 17.12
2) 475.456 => 18.11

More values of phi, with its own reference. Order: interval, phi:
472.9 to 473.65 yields 473.40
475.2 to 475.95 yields 475.52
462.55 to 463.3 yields 462.91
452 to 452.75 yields 452.65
